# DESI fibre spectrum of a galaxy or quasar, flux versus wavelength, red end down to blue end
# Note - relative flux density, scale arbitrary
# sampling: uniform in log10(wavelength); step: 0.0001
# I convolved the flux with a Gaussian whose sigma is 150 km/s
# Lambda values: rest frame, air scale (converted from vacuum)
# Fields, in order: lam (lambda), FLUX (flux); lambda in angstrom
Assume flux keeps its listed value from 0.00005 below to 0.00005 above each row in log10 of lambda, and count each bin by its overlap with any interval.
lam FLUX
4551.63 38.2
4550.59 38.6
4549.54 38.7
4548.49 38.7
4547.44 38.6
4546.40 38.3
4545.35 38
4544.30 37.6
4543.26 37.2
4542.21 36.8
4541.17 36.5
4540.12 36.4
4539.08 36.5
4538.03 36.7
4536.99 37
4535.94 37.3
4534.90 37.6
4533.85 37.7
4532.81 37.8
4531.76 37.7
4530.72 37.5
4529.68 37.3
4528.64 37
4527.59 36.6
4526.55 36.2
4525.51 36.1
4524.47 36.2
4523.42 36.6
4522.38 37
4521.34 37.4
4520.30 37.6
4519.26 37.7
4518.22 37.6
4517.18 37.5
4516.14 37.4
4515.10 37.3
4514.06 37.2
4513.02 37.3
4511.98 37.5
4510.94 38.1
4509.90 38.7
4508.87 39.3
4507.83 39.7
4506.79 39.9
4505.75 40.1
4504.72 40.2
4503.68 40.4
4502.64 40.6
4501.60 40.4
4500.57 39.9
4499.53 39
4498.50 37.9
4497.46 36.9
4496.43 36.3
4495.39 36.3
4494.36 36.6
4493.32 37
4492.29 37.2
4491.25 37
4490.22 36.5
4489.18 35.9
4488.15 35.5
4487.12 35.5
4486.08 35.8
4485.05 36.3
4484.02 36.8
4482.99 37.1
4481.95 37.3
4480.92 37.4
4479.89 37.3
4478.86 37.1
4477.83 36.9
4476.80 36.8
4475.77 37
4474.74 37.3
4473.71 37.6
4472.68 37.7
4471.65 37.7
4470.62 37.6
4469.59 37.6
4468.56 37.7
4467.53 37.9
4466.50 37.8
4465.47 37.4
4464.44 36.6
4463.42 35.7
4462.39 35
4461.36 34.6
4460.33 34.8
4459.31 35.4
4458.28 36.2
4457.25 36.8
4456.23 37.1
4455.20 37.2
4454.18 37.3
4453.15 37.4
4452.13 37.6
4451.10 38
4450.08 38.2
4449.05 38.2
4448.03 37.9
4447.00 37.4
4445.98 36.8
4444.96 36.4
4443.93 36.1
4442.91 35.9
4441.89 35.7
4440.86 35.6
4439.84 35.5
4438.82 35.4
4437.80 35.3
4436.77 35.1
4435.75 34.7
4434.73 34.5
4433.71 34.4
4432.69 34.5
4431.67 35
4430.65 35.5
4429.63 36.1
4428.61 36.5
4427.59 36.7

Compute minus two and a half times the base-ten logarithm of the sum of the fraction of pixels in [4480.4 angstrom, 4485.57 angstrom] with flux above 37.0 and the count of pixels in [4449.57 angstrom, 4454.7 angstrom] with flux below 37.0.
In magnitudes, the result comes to 0.55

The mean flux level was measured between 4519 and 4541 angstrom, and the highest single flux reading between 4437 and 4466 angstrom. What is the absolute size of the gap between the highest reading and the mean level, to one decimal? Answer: 1.2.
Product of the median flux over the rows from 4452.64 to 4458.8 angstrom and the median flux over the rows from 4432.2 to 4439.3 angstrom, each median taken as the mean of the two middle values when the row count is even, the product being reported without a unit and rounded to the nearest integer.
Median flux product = 1289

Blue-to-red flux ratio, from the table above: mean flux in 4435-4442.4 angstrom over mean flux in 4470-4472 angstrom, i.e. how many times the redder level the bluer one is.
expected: 0.94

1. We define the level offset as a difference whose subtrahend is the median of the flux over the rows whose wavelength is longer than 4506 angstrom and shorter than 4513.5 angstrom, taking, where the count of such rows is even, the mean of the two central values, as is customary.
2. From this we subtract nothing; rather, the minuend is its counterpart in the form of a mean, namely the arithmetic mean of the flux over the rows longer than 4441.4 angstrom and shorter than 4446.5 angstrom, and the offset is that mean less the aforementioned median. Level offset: -2.5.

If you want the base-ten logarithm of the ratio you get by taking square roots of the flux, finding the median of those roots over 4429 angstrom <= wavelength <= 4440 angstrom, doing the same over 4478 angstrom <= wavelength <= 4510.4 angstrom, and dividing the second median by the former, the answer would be 0.013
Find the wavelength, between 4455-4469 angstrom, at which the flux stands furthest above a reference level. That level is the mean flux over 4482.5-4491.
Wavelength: 4467.53 angstrom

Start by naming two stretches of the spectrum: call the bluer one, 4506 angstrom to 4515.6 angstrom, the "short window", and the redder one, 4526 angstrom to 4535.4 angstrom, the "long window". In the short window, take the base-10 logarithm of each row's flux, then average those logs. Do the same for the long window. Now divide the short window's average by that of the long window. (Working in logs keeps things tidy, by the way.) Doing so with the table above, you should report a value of 1.01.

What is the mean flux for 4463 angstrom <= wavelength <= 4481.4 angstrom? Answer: 37.3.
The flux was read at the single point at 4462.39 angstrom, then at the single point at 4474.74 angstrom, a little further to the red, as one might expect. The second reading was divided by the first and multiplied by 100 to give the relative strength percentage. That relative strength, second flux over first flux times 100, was 107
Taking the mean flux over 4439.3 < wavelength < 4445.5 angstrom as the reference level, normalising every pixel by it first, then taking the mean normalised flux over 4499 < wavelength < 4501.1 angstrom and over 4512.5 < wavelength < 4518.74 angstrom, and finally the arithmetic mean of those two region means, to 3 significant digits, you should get 1.07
